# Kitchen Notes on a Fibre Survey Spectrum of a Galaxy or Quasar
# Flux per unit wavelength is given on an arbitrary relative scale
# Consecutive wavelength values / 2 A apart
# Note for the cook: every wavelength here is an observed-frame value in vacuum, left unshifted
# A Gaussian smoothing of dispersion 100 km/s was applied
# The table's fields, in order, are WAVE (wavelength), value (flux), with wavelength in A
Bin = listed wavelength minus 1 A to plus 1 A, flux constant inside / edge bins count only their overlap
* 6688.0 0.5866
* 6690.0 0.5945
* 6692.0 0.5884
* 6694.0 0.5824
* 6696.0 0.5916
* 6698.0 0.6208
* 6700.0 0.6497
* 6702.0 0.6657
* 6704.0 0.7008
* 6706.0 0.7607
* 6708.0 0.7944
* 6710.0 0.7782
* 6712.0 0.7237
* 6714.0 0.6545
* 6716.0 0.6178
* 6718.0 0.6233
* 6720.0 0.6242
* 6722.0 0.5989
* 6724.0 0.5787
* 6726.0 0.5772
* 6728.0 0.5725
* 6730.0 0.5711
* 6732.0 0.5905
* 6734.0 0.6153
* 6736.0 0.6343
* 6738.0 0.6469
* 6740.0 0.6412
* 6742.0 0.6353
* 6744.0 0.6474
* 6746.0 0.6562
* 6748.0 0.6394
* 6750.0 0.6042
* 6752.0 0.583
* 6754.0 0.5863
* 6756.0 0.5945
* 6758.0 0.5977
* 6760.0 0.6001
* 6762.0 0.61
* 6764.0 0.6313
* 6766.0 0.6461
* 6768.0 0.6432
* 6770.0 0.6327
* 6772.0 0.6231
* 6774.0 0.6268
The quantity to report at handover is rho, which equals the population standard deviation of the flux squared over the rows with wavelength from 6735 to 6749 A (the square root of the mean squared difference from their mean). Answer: 0.01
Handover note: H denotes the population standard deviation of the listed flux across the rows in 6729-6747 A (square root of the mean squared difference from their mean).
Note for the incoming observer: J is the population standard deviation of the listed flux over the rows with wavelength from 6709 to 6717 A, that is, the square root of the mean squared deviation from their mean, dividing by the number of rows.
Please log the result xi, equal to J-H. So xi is 0.03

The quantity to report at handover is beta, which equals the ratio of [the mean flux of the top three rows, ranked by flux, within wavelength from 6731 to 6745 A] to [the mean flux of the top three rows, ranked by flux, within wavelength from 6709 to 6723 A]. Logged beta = 0.90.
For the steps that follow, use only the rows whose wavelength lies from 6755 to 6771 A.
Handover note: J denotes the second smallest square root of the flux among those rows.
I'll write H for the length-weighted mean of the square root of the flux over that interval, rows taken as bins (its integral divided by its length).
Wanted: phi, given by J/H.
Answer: 0.982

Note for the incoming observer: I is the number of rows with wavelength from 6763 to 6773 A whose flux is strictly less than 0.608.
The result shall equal 0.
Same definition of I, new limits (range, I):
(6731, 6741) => 1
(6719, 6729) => 4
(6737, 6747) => 0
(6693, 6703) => 2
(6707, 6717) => 0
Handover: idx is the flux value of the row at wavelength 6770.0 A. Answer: 0.6327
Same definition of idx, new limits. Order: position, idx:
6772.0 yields 0.6231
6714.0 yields 0.6545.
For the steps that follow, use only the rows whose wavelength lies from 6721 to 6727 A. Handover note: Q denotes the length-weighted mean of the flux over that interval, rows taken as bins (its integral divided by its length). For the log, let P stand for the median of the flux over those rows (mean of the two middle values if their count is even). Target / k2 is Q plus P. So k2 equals 1.16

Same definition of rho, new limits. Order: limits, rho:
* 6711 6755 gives 0.05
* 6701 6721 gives 0.09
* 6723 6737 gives 0.03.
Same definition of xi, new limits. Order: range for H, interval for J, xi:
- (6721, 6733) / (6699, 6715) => 0.04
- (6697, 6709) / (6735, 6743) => -0.06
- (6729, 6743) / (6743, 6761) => 0.00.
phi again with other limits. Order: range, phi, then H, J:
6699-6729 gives 0.936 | 0.812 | 0.760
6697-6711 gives 0.958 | 0.842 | 0.806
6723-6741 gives 0.975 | 0.776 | 0.757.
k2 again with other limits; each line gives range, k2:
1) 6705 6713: 1.53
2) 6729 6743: 1.25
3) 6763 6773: 1.27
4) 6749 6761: 1.19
